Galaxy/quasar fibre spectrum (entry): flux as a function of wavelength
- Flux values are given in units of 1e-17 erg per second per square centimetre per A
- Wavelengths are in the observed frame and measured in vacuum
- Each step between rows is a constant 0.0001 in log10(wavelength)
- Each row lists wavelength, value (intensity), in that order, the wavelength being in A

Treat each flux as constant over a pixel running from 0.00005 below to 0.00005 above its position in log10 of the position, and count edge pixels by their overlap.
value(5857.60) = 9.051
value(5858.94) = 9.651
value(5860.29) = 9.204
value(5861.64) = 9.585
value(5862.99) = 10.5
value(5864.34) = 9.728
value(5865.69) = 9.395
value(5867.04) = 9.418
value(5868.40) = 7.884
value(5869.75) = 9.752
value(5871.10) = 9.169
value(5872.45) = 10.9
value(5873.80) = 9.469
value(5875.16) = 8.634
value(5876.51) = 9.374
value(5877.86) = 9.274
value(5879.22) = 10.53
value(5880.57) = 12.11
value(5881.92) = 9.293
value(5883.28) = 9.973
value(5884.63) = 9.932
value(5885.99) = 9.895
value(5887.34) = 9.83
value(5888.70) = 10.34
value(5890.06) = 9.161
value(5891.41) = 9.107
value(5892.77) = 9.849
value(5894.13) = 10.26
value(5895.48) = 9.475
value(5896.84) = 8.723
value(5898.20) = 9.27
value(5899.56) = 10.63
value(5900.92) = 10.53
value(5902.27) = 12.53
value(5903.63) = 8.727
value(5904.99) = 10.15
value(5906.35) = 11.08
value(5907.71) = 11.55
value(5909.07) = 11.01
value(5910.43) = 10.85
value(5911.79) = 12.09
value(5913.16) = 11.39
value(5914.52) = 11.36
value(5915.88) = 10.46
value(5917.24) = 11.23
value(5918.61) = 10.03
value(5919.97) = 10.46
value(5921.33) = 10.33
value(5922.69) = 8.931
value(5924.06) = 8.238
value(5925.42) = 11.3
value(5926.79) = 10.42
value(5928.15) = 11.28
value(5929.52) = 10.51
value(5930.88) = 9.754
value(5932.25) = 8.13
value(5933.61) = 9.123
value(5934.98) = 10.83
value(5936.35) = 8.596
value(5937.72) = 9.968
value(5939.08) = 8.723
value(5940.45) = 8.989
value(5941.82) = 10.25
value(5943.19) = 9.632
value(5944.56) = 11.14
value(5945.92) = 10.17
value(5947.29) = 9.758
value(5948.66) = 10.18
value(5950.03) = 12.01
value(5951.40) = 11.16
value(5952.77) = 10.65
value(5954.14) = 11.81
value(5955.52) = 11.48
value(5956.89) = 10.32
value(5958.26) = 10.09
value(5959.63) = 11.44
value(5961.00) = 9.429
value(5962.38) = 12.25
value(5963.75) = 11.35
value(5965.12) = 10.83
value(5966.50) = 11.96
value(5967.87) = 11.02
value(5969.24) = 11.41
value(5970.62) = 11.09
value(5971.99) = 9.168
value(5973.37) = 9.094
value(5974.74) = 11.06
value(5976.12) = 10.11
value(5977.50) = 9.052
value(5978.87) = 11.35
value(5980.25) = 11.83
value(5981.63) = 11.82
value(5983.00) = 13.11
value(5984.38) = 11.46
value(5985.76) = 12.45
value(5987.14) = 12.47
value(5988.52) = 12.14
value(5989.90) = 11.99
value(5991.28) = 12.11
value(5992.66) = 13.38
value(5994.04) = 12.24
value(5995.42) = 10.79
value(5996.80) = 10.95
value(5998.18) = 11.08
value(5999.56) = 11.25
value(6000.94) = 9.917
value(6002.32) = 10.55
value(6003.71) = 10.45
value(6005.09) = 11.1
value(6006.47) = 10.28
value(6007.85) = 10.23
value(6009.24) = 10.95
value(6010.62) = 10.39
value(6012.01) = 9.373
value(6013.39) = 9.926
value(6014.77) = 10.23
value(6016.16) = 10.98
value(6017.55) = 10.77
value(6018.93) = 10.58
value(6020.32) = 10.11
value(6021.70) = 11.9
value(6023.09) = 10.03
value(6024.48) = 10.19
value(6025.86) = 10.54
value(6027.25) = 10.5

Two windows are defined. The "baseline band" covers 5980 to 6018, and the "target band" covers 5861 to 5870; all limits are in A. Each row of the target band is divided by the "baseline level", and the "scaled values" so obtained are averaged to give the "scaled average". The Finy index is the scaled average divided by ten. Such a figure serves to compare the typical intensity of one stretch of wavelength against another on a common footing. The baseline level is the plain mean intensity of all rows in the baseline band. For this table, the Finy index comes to 0.084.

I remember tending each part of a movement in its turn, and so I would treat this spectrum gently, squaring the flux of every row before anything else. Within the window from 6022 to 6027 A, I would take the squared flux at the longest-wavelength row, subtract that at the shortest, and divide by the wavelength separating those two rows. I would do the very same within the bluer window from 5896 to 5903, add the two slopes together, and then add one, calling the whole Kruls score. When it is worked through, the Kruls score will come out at 20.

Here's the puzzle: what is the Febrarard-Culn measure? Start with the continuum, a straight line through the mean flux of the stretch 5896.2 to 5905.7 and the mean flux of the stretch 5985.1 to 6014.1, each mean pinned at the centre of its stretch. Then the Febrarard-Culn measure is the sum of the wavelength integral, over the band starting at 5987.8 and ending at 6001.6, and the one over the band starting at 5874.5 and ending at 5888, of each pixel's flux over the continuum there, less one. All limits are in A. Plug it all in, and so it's 0.6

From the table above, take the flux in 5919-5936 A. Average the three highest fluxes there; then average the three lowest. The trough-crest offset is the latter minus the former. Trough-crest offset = -2.70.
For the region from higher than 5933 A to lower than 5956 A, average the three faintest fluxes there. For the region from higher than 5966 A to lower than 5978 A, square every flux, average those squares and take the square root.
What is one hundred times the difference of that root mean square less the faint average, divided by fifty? 3.4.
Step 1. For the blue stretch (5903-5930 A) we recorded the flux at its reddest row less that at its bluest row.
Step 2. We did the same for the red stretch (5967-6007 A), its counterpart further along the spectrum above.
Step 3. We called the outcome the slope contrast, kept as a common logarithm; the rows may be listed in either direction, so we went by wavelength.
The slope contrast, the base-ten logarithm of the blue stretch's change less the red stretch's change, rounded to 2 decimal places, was 0.40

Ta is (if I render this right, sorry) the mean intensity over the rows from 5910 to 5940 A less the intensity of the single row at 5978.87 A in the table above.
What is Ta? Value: -1.2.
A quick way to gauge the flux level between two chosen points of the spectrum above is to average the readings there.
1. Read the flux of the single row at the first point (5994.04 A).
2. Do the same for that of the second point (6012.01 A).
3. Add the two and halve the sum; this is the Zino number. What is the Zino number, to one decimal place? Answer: 10.8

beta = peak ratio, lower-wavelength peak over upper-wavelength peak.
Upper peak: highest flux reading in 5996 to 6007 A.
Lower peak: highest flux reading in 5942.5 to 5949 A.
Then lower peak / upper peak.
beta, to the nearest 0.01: 0.99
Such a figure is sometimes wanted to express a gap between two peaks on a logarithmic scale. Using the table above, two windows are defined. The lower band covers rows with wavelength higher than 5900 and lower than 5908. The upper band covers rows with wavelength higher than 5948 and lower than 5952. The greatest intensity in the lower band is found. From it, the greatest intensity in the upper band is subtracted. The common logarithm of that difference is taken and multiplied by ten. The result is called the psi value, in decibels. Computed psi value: -2.8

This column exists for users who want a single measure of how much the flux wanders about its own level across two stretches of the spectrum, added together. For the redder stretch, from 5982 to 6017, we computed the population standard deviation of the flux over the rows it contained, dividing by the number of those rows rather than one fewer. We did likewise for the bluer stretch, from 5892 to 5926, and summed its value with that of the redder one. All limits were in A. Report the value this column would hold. 2.09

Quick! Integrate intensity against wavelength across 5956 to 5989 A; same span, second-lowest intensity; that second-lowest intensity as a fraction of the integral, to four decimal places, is 0.0248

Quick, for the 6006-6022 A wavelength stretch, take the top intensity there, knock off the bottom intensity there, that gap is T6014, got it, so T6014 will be 2.5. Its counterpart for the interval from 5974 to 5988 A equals 4.1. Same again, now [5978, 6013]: 4.0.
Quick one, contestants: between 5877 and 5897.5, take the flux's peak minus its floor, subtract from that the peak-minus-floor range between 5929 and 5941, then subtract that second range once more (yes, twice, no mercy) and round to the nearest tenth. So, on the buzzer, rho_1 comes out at -2.0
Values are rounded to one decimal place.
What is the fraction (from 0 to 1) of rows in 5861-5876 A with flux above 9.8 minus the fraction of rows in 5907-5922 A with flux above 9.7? -0.8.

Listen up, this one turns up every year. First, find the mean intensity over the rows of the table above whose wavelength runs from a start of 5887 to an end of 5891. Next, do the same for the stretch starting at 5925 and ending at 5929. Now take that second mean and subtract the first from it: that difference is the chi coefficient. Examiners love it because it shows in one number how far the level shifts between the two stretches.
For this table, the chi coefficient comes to 1.22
